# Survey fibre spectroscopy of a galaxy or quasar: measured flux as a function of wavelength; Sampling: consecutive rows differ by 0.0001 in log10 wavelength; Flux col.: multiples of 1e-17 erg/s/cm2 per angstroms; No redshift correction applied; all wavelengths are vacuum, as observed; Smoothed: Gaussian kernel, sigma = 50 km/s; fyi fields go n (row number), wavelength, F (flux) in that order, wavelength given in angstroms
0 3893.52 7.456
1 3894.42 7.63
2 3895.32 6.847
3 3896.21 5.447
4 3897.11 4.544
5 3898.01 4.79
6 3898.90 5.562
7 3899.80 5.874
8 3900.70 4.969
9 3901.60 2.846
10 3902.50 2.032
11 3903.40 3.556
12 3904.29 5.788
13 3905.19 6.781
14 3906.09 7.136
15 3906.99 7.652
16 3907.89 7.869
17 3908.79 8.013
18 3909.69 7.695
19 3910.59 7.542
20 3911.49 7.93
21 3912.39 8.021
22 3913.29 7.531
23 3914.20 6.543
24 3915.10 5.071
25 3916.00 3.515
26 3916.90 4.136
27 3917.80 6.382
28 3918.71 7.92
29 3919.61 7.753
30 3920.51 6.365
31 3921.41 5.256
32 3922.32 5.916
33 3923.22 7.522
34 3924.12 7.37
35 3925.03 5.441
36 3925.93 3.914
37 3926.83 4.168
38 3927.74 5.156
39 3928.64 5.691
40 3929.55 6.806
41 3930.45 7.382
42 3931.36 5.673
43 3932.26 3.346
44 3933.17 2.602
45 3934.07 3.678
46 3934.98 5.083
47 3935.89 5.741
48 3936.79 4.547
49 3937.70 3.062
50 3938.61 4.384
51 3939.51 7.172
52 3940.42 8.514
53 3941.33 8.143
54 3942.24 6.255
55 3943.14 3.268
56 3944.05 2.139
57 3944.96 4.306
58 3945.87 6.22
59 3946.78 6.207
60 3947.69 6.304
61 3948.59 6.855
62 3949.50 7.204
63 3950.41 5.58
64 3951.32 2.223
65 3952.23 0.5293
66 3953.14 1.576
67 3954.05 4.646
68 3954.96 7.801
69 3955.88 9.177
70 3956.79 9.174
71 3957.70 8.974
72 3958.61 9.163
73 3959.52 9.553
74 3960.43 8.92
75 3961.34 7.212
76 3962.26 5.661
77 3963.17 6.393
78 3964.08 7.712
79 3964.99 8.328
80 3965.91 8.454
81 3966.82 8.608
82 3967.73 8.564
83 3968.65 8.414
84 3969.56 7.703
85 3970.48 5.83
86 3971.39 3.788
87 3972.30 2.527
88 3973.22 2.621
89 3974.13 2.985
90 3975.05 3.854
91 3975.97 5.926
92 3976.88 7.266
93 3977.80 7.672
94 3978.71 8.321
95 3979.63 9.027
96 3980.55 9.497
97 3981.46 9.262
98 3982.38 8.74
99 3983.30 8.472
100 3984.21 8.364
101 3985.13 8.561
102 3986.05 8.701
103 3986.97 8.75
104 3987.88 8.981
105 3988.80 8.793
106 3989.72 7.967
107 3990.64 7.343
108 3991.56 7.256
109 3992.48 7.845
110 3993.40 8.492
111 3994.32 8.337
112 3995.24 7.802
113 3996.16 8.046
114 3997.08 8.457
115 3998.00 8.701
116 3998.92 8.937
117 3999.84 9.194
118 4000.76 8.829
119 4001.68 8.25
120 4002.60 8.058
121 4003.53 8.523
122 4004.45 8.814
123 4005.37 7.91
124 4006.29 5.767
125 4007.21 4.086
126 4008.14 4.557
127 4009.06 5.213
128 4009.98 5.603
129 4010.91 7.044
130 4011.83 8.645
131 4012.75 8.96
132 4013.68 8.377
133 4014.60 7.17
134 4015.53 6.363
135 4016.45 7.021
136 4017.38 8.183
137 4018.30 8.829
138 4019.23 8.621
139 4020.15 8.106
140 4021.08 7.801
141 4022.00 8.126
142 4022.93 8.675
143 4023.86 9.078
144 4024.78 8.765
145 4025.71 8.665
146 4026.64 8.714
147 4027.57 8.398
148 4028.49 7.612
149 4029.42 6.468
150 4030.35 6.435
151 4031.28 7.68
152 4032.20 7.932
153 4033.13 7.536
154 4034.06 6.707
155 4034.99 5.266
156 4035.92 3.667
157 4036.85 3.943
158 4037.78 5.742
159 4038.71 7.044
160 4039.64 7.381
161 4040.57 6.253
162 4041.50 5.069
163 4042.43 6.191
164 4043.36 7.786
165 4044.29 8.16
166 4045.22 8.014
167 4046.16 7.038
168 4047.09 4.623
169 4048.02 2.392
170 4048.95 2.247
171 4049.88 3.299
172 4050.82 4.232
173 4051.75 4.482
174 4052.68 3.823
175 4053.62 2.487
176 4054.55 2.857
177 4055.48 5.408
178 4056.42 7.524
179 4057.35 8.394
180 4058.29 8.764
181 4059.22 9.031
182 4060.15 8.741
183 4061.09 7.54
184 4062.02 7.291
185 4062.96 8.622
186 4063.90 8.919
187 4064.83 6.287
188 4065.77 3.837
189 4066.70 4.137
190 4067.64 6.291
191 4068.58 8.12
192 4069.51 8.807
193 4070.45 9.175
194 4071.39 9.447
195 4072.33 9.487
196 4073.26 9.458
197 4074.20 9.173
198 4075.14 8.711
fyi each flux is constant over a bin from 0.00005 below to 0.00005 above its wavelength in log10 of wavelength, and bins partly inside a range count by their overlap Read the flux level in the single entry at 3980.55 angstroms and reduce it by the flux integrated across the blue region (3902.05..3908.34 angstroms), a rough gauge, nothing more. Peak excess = -27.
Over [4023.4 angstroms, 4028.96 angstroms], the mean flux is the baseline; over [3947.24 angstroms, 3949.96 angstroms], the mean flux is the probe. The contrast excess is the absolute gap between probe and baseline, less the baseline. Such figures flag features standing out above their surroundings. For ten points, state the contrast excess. -6.8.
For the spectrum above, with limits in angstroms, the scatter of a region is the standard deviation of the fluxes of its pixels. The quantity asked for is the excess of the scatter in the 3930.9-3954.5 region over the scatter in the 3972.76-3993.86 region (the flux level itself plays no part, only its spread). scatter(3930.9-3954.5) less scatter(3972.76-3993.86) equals 0.1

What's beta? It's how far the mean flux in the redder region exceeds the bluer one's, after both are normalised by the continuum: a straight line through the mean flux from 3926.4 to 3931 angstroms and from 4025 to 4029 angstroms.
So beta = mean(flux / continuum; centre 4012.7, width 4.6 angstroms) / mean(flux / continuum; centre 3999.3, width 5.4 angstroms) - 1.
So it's -0.12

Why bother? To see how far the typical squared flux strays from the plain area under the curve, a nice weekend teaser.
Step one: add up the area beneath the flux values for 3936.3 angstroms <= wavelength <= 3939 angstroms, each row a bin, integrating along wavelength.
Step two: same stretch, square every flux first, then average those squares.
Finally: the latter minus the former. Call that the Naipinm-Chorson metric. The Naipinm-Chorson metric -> 6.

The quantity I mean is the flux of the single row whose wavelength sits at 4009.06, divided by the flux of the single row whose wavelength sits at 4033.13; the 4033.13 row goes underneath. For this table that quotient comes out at 0.7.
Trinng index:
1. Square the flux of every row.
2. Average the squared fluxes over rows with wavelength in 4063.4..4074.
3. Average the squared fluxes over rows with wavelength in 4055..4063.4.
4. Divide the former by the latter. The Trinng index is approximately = 1.0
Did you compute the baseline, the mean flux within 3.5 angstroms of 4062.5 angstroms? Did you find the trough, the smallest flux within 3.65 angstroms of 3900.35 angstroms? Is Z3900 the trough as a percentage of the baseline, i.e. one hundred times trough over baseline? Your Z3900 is 27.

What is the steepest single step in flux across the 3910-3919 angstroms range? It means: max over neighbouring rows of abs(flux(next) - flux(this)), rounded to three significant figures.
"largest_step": 2.25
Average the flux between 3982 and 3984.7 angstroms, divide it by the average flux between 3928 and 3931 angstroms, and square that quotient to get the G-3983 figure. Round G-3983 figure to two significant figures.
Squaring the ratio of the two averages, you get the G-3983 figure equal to 1.7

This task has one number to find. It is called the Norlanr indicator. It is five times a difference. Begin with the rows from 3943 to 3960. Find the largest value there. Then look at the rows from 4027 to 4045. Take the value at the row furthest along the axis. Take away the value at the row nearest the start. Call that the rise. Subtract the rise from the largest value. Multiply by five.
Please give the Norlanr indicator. 49.0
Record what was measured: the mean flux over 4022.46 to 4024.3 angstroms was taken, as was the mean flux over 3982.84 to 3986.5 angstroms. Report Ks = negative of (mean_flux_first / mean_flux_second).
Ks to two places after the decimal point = -1.04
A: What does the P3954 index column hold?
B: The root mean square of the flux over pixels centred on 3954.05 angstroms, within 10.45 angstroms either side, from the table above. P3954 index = 6.8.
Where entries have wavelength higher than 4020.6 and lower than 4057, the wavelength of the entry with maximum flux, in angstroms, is 4023.86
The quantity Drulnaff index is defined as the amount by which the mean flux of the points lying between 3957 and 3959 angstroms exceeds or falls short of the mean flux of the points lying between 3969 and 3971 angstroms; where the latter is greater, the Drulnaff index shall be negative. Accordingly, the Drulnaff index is 2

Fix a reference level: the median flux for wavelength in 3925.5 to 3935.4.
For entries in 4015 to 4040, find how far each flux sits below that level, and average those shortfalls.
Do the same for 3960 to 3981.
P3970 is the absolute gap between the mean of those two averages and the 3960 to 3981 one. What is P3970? 0.3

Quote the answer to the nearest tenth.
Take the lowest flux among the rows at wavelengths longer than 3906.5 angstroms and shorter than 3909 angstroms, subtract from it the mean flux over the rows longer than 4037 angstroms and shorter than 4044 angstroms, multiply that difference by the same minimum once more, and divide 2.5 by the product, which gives 0.3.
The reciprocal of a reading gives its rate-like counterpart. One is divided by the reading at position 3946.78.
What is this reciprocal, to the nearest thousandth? 0.161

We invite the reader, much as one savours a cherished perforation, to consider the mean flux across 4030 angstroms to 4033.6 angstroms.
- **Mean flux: 7.4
